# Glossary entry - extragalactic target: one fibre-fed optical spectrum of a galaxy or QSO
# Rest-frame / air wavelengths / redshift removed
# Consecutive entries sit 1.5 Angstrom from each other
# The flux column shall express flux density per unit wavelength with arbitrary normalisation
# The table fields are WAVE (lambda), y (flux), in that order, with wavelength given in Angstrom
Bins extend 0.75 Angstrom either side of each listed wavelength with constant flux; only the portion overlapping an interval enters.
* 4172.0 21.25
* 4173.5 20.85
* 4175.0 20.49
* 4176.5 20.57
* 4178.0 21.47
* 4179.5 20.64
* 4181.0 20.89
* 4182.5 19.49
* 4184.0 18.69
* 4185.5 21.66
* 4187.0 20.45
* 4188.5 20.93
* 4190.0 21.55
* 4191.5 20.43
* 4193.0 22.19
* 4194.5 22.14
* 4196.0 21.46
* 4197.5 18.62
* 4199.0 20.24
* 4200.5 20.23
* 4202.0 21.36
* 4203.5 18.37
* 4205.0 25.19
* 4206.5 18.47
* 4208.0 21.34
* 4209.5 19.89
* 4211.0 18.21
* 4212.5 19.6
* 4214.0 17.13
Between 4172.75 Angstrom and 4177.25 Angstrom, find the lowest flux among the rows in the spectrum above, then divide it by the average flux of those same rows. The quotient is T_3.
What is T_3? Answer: 0.993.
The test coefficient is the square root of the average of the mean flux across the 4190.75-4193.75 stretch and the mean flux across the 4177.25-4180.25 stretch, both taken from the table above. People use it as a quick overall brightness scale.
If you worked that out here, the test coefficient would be 4.60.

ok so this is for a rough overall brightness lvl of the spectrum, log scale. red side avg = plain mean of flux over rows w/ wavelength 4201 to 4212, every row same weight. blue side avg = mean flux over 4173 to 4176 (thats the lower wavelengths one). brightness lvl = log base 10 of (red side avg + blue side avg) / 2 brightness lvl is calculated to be 1.31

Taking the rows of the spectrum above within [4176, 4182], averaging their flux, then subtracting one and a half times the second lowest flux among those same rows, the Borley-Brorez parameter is -10.1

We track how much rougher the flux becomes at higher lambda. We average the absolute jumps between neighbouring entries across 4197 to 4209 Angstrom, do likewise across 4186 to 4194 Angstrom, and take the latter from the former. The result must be 2.2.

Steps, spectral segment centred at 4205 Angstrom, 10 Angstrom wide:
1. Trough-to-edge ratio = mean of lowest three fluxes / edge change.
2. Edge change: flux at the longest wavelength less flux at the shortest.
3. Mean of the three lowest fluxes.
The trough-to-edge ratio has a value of -56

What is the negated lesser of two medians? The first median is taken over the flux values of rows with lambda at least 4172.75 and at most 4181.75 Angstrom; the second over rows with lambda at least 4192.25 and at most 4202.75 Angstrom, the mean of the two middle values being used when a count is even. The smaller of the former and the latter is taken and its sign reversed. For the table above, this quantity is -20.7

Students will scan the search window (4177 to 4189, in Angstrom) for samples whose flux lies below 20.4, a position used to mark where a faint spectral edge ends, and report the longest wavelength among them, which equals 4184.0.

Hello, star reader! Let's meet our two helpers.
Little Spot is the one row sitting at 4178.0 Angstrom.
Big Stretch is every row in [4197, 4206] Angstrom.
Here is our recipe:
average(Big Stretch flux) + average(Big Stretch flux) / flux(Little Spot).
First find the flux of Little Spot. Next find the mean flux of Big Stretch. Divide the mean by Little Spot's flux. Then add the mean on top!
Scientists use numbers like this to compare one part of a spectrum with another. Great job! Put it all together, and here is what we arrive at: 21.6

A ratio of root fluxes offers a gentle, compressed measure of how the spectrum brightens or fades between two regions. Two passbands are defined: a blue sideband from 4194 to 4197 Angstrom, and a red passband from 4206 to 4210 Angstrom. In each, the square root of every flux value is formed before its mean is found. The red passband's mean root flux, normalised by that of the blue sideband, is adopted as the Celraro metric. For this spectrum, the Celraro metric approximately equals 0.96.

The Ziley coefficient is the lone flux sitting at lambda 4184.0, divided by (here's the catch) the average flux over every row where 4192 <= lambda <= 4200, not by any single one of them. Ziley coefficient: 0.89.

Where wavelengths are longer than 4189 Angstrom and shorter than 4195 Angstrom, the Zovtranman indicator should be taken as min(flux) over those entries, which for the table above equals 20.43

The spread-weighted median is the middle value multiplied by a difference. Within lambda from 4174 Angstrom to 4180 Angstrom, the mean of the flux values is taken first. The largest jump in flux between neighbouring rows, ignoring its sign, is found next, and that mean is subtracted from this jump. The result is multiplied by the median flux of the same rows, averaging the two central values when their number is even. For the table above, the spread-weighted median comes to -410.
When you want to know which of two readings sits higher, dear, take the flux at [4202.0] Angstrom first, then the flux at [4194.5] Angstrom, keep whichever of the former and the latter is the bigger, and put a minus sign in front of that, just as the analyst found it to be -22.1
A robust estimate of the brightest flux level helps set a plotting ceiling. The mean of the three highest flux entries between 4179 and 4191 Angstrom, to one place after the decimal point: 21.4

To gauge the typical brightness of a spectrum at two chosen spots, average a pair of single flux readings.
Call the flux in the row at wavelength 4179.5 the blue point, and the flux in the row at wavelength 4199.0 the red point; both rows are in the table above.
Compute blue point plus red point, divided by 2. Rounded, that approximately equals 20.4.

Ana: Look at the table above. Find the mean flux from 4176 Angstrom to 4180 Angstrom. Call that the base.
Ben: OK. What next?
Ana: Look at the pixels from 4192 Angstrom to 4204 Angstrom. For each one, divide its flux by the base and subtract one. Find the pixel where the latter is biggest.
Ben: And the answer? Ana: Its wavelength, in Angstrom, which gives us 4193.0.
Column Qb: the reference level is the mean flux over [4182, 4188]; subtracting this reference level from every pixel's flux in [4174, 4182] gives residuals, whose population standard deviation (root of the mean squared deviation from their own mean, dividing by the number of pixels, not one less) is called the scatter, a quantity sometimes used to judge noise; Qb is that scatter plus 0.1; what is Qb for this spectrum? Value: 0.5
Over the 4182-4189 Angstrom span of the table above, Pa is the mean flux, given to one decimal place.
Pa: 20.2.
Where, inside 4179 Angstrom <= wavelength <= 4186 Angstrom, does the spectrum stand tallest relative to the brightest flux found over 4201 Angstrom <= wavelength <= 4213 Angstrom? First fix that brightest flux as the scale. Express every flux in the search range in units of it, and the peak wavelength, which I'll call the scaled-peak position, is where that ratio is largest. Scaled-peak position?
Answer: 4185.5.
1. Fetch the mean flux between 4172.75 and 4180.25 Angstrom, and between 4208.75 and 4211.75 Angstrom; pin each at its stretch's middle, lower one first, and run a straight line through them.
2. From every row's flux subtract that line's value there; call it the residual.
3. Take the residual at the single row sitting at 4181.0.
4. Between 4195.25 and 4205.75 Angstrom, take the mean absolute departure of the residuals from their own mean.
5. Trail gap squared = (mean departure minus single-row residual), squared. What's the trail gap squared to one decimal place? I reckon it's 1.7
